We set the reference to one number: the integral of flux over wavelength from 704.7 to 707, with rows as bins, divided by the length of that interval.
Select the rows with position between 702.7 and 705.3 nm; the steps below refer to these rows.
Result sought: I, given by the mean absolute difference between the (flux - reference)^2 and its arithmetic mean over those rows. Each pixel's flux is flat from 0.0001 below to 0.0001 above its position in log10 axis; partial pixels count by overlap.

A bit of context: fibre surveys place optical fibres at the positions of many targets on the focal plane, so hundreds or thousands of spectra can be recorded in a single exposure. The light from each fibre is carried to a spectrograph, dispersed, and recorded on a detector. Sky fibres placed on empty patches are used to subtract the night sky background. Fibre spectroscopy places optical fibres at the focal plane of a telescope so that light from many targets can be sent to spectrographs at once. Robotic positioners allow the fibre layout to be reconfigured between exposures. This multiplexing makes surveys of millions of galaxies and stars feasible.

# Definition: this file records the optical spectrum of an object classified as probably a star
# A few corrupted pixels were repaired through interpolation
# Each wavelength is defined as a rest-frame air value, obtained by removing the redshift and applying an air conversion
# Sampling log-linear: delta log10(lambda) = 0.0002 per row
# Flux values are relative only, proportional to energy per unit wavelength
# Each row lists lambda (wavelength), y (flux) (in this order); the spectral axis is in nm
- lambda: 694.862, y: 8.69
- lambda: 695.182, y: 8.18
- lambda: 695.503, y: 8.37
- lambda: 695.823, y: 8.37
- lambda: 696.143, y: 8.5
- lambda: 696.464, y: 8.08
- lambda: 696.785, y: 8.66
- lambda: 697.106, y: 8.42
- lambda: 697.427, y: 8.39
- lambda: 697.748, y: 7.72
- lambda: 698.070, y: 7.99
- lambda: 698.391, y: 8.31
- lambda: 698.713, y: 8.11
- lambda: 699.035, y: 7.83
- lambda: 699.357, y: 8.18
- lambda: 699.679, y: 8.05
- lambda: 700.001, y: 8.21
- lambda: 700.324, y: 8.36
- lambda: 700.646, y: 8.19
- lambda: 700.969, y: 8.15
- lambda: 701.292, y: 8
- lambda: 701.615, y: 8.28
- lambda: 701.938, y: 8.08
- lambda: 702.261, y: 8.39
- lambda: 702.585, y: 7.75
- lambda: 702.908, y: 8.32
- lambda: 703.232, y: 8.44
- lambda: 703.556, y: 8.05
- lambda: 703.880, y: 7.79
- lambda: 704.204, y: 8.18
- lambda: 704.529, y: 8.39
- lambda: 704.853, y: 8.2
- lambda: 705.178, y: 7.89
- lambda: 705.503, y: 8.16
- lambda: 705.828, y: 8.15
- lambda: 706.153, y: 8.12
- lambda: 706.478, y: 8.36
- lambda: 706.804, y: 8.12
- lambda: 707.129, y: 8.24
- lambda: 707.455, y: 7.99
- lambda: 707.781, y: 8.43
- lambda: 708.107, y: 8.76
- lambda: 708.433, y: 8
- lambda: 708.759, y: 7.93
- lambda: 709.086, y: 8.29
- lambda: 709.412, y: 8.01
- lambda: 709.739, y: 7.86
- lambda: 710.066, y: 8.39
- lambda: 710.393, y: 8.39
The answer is 0.037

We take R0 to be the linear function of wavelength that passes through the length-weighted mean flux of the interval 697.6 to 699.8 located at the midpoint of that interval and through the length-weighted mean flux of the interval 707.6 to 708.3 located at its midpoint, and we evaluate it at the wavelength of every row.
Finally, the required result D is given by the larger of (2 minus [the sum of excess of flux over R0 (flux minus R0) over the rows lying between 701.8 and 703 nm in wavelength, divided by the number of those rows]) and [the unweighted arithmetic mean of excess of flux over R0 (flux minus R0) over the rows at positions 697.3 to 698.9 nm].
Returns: 2.10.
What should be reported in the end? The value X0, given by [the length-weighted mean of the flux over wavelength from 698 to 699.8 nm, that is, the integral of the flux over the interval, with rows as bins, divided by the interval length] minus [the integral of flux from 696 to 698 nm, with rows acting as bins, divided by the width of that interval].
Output -0.19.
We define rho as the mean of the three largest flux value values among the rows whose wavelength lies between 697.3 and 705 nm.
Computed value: 8.41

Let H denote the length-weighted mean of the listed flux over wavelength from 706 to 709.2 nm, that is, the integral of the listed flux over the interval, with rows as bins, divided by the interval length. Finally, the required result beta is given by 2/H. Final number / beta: 0.243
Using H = 8.22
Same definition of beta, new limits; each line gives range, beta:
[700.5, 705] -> 0.245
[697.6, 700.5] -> 0.247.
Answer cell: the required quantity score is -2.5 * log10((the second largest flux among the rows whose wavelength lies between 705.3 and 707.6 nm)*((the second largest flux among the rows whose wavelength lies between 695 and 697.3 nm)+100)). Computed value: -7.38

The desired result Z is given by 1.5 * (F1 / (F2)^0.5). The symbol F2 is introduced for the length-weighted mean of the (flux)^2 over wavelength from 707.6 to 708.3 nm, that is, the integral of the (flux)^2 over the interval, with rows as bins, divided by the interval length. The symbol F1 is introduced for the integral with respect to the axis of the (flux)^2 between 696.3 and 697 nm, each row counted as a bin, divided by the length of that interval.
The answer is 12.3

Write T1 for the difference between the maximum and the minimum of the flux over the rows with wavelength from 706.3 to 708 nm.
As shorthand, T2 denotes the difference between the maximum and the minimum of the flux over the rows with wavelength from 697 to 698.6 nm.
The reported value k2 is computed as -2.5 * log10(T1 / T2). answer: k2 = 0.50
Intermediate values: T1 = 0.44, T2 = 0.70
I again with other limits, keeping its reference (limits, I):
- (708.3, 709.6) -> 0.010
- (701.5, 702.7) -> 0.048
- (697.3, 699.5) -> 0.049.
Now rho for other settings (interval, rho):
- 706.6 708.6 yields 8.48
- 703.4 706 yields 8.26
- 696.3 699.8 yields 8.49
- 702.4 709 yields 8.54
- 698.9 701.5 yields 8.25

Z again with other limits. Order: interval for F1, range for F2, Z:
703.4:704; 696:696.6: 11.4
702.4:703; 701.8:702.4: 11.7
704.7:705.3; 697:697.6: 11.6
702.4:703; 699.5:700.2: 11.9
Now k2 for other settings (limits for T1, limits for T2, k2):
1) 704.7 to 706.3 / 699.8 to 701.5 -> 0.16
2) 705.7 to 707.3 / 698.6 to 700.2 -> 0.50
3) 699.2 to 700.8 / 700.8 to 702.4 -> 0.25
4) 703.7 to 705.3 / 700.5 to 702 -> -0.83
